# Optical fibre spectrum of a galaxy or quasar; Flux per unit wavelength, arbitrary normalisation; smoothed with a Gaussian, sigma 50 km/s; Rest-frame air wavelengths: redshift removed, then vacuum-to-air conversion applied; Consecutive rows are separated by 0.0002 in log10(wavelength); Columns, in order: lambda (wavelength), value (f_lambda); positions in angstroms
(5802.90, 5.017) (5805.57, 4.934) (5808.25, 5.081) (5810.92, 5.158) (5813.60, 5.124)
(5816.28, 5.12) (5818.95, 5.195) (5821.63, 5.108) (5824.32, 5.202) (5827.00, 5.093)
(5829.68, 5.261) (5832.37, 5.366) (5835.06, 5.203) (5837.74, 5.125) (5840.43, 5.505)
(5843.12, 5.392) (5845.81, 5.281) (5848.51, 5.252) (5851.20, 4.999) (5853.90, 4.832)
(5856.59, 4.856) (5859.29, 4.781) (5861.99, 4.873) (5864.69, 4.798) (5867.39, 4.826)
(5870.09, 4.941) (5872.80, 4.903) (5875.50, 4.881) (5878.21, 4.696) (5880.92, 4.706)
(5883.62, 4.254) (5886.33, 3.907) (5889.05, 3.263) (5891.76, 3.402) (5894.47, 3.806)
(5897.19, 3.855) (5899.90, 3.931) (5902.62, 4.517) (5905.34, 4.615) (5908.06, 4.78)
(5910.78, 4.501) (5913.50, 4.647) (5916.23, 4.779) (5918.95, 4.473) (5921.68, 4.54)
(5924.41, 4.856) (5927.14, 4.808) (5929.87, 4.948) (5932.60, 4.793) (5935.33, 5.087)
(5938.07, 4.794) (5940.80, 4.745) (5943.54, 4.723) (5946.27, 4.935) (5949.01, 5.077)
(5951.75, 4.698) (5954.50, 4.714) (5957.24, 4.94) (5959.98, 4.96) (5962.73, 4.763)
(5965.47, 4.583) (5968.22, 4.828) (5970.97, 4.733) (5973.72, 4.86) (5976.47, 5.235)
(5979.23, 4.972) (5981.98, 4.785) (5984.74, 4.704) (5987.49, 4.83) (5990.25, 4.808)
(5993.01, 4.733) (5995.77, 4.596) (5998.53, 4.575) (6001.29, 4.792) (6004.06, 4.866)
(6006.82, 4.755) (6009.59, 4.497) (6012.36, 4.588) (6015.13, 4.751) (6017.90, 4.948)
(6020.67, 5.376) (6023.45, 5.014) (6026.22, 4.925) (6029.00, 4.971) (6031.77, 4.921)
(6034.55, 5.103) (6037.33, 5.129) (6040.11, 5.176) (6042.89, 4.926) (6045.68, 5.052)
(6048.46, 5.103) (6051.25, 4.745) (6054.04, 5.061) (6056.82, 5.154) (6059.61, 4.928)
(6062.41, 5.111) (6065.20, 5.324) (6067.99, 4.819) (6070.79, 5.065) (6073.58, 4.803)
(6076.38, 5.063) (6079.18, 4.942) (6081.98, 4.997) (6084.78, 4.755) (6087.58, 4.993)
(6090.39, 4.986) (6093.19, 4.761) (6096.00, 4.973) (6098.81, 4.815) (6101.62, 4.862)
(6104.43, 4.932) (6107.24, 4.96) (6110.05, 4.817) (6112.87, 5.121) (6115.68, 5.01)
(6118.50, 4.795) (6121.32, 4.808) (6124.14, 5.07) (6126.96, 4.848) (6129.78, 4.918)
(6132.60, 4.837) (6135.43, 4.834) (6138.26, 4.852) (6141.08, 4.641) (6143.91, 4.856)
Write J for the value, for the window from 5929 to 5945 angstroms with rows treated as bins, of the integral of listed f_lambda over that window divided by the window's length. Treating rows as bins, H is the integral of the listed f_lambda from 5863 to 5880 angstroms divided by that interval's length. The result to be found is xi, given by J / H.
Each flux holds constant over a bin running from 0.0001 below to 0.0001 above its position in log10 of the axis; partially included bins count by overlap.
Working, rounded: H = 4.84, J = 4.85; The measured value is 1.00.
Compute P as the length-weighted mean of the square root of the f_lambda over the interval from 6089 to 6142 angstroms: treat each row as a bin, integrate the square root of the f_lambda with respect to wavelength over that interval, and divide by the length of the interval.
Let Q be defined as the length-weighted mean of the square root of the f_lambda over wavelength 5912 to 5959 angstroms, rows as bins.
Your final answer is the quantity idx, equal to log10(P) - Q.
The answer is -1.85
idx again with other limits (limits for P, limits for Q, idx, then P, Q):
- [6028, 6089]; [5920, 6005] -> -1.84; 2.24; 2.19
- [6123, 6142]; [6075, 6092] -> -1.88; 2.20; 2.23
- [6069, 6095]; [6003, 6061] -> -1.88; 2.22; 2.23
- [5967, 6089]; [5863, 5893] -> -1.75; 2.22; 2.10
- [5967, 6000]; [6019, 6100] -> -1.89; 2.19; 2.24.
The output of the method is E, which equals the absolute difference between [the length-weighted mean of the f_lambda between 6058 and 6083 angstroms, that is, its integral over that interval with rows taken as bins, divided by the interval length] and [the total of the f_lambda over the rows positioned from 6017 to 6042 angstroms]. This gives 40.6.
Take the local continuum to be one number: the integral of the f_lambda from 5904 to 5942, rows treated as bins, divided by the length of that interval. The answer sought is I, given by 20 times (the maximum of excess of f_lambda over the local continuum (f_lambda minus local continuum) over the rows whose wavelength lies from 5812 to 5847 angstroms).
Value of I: 15.3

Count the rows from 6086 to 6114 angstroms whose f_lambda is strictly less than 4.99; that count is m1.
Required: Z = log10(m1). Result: 0.90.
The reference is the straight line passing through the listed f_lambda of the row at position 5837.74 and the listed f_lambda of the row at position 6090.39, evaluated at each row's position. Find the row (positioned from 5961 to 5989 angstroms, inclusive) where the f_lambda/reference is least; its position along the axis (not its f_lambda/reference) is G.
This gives 5965.47 angstroms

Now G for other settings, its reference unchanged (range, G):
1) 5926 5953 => 5951.75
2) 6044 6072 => 6051.25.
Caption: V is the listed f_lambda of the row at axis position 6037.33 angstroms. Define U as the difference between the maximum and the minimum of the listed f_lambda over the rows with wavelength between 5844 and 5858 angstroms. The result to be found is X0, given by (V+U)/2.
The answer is 2.79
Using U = 0.4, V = 5.129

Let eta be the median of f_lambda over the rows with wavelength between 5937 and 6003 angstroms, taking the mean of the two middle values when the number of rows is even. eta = 4.79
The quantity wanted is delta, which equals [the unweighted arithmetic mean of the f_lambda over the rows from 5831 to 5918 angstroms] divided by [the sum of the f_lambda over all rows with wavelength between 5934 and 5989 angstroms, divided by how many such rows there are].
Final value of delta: 0.96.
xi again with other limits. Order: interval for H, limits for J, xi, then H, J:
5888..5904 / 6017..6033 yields 1.32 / 3.81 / 5.03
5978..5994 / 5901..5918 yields 0.96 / 4.81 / 4.62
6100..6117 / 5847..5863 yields 1.00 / 4.95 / 4.94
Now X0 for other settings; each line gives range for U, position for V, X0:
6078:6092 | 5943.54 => 2.48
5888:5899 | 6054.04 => 2.83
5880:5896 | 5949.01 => 3.26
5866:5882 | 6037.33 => 2.69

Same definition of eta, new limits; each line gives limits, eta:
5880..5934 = 4.53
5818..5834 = 5.20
